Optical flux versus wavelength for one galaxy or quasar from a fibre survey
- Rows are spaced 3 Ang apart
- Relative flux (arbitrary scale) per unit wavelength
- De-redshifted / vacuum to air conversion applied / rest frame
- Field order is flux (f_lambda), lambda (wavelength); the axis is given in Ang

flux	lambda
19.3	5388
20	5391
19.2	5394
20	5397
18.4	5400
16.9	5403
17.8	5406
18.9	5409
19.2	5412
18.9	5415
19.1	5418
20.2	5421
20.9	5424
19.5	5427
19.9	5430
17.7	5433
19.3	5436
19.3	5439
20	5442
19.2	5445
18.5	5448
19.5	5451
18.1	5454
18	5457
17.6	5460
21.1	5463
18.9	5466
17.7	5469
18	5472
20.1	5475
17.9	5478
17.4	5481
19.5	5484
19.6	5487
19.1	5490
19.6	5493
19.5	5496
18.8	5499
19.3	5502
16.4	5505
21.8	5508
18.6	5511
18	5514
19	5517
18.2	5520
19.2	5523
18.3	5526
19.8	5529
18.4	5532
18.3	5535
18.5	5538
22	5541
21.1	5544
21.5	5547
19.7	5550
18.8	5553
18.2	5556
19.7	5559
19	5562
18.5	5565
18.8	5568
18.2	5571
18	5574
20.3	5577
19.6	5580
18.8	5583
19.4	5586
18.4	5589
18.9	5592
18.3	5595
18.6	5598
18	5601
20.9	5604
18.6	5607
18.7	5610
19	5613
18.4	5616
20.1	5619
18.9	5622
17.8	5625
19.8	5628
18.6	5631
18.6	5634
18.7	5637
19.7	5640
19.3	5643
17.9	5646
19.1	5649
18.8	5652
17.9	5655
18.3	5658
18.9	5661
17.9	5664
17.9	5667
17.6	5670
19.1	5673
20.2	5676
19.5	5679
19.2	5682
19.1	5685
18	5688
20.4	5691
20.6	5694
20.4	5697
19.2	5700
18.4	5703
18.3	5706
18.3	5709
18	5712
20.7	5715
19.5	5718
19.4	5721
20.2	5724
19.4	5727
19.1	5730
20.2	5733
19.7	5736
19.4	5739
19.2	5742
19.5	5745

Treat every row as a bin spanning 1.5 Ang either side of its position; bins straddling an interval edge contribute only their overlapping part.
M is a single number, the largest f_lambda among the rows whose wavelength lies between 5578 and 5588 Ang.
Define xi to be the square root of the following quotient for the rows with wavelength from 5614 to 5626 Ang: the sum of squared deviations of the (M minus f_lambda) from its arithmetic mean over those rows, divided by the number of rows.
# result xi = 0.85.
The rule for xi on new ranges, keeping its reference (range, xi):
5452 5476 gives 1.19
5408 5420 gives 0.13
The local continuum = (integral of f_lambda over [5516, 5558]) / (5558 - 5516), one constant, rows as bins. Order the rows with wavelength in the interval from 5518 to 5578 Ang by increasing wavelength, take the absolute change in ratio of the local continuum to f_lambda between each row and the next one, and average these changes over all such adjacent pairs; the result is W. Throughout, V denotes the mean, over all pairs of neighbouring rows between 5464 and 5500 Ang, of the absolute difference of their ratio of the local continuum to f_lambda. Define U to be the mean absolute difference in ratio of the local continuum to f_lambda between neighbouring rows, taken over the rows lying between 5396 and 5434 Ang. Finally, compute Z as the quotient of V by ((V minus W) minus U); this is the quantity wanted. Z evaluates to -1.0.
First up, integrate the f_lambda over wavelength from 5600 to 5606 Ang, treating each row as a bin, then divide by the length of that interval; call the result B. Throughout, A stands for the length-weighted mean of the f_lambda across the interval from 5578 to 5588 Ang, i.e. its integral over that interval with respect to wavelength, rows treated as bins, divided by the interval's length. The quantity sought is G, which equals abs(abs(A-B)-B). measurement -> 19.3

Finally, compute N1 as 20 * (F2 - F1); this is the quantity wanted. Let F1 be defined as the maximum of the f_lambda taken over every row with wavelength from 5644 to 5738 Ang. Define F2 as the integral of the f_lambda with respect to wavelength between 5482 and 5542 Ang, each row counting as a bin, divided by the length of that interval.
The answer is -33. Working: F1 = 20.7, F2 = 19.1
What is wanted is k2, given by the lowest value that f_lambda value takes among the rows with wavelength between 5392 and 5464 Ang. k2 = 16.9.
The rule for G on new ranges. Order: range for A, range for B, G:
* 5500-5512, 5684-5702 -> 19.0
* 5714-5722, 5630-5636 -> 17.4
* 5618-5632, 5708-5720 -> 19.0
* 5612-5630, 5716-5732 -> 19.0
